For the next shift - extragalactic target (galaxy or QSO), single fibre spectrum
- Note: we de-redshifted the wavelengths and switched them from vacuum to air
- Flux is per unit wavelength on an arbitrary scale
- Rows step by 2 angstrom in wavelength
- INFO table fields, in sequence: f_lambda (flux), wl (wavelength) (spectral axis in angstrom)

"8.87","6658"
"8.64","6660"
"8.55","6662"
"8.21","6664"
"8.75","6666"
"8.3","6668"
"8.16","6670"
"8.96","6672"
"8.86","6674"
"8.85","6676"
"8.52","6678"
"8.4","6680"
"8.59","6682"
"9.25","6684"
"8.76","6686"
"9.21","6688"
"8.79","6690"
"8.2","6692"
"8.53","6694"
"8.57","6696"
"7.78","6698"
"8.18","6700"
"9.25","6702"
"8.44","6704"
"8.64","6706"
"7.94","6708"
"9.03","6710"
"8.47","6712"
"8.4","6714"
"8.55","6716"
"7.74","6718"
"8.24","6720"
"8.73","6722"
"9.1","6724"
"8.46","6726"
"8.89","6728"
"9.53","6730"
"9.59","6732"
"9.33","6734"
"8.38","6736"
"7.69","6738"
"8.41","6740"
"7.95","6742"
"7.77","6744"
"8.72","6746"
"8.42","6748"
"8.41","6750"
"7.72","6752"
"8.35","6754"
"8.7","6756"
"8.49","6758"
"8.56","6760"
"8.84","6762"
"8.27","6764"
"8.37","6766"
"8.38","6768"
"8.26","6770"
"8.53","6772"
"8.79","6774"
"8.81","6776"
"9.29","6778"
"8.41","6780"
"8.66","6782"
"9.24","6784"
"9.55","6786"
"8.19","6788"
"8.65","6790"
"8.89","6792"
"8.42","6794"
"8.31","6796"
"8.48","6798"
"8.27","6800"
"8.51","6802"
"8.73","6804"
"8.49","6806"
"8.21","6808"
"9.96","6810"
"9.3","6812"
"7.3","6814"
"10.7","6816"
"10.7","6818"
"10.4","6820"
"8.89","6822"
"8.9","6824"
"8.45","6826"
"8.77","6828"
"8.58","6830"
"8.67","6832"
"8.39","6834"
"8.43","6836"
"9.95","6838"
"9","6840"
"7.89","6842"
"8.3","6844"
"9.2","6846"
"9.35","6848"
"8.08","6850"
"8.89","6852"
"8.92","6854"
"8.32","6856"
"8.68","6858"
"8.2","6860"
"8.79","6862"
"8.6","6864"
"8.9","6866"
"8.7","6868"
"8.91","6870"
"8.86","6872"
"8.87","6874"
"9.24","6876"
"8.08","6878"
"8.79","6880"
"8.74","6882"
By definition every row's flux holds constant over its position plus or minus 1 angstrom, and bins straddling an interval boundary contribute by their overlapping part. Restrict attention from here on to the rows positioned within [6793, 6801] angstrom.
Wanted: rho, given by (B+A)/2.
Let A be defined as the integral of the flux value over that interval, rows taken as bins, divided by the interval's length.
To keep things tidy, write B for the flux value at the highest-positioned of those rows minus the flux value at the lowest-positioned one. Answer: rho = 4.11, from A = 8.37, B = -0.15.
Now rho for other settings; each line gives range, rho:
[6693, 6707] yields 4.30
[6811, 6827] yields 4.24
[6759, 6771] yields 4.07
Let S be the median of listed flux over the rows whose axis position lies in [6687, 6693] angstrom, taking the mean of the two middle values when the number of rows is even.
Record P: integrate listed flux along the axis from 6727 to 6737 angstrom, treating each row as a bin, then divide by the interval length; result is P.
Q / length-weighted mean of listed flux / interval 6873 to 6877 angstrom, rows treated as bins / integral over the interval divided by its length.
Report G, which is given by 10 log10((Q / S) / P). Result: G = -9.48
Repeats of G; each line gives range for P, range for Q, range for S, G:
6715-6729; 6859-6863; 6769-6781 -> -9.39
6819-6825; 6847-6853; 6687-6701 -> -9.61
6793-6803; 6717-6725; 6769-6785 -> -9.38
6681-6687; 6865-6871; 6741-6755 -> -9.23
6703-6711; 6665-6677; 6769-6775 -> -9.24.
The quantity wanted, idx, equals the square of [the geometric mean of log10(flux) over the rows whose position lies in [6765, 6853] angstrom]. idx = 0.889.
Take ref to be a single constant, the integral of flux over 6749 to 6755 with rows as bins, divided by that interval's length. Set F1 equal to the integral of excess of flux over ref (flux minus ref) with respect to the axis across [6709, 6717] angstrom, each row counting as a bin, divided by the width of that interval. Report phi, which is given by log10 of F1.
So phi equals -0.34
